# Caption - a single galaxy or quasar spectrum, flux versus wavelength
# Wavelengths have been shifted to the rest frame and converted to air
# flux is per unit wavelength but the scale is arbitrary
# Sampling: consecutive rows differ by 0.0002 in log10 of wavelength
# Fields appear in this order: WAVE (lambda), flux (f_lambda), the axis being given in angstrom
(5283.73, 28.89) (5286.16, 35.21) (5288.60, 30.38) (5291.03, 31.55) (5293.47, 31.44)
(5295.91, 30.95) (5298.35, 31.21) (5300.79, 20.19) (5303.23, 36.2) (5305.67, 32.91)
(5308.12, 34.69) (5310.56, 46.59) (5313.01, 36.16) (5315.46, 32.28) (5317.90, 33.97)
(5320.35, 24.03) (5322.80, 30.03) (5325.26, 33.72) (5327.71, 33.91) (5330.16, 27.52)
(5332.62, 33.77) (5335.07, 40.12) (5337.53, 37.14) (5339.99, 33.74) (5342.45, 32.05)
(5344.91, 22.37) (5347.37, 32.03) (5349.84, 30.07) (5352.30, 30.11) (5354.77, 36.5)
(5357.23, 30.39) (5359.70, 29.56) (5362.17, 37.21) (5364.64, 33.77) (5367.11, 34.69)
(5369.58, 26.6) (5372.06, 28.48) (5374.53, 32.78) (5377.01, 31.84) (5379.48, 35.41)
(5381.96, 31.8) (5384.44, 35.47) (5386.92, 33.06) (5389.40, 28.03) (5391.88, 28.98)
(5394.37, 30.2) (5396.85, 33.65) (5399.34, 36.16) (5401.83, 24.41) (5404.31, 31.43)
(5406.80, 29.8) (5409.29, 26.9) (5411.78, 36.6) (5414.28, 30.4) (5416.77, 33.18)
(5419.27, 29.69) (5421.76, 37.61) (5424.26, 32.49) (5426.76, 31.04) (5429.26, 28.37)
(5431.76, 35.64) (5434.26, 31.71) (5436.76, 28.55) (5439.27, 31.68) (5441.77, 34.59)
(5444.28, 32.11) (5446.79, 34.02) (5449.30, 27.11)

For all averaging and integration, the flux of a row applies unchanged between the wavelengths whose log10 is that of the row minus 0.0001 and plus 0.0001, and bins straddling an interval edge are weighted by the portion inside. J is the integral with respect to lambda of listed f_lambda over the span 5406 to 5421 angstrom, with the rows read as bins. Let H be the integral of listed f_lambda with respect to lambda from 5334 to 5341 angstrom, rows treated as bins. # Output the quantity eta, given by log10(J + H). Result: 2.86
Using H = 259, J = 470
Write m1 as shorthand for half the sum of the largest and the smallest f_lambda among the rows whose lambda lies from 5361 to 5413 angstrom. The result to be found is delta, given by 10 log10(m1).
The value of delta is 14.89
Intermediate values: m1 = 30.8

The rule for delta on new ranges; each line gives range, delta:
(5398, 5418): 14.84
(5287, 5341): 15.24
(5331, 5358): 14.95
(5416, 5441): 15.18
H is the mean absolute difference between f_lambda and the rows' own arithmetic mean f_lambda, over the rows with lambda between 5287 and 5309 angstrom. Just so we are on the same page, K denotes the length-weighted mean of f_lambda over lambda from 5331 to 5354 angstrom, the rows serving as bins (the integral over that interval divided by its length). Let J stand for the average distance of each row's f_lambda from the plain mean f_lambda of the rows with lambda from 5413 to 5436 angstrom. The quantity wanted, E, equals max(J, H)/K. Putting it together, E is 0.08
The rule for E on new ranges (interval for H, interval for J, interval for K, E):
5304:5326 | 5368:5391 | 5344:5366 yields 0.11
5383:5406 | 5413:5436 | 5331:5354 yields 0.09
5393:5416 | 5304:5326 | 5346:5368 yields 0.11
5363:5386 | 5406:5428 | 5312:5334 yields 0.08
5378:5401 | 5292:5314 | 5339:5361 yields 0.15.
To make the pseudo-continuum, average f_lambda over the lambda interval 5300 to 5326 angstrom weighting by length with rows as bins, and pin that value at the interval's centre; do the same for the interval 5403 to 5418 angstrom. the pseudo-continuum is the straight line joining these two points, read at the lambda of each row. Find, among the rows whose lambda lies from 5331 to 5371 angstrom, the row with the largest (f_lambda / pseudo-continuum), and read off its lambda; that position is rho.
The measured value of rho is 5335.07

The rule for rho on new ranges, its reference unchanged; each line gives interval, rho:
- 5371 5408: 5399.34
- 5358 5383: 5362.17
